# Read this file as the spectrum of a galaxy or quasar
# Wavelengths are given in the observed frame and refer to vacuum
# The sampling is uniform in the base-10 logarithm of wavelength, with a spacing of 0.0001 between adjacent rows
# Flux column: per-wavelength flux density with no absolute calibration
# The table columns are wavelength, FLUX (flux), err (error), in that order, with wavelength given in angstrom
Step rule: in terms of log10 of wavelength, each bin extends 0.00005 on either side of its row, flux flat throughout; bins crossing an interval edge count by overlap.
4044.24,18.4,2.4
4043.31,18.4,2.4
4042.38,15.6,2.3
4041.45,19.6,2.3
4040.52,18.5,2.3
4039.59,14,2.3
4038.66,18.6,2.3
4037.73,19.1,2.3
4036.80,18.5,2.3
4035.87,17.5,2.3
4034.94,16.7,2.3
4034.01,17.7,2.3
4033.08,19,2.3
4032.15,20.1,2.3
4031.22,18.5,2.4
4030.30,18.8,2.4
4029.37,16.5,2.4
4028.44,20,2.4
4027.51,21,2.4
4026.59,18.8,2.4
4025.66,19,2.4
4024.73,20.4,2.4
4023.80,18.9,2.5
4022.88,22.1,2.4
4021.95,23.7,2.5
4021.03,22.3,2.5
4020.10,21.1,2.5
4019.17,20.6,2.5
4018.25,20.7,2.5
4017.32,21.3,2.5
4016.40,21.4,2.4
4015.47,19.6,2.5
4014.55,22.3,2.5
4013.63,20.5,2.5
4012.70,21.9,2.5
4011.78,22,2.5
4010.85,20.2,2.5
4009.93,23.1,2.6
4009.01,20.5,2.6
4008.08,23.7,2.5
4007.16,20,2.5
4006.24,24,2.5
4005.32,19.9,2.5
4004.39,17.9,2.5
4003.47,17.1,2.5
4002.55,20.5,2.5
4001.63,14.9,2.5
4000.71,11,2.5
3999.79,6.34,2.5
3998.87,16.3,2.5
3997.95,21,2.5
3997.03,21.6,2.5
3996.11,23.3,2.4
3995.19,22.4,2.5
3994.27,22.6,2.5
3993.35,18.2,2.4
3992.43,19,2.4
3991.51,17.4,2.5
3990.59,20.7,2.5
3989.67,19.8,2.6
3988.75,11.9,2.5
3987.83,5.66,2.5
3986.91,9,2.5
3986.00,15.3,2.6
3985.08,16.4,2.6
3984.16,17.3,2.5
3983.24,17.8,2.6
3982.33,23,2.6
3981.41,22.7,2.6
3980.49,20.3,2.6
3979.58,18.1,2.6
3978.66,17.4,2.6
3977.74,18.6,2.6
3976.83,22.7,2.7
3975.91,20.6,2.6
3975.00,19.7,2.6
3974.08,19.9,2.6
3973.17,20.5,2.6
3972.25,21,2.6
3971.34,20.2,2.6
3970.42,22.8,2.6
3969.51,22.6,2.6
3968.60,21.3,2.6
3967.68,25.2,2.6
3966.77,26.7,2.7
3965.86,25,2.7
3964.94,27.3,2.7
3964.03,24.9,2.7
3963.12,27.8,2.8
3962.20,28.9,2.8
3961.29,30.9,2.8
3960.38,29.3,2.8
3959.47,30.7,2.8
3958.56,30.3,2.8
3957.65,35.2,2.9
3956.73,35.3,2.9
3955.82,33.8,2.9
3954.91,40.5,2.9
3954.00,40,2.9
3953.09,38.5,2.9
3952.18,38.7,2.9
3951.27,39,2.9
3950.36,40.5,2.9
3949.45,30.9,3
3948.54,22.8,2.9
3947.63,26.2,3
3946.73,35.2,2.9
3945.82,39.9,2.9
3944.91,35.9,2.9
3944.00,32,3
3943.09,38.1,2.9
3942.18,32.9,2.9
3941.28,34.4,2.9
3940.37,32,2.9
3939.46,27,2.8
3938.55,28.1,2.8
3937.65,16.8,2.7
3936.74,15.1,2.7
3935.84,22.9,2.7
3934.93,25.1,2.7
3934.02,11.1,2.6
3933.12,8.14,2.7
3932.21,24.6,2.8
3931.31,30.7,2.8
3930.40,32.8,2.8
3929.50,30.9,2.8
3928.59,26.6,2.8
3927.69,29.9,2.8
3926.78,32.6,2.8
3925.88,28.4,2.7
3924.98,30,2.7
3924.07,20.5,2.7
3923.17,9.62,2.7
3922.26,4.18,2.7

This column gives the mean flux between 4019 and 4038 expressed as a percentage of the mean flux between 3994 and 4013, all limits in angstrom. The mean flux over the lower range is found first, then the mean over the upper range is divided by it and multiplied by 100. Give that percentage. 100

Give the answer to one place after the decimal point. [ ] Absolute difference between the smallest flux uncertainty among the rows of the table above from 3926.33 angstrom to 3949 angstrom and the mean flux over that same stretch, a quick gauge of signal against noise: 25.1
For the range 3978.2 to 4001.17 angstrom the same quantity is 15.0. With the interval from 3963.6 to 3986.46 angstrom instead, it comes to 18.6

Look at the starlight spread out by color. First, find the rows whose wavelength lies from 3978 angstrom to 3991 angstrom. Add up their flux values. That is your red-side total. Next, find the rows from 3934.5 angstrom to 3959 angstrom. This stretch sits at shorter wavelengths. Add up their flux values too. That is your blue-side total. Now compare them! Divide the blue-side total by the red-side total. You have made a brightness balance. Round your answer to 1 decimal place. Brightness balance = 3.7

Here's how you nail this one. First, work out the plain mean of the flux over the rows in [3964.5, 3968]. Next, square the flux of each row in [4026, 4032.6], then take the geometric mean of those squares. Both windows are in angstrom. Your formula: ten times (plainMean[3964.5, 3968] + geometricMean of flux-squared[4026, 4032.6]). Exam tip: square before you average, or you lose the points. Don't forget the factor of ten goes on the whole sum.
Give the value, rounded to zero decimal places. 3890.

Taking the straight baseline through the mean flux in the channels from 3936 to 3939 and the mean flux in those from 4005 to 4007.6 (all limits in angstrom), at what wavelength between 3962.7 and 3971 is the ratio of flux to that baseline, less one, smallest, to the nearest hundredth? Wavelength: 3968.60 angstrom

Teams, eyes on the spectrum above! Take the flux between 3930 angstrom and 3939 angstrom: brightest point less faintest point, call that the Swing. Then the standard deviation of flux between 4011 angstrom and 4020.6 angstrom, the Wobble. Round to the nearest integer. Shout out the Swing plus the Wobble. 25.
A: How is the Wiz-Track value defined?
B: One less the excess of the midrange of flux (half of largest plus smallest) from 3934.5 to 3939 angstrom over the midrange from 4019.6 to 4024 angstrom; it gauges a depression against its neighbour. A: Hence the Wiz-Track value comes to 1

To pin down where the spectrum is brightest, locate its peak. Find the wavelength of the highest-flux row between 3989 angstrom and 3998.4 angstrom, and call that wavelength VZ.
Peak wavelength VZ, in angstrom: 3996.11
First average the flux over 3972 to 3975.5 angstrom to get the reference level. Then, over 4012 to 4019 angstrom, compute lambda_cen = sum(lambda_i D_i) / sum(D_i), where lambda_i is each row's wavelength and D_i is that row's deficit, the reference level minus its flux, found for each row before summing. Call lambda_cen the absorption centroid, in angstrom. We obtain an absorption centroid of 4015.0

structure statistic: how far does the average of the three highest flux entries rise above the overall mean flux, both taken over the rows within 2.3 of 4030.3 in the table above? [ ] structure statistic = 0.9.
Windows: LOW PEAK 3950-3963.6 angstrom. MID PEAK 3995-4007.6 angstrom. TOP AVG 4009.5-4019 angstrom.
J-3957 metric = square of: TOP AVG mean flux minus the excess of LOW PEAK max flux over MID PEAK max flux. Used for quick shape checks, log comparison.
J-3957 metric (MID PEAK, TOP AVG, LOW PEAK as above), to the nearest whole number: 23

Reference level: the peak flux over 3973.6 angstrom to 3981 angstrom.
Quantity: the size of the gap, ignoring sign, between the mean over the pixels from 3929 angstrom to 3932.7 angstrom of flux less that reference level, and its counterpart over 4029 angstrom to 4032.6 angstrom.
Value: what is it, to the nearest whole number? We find 11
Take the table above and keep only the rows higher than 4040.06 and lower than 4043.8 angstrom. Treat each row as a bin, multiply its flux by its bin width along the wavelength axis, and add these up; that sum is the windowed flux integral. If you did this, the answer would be 67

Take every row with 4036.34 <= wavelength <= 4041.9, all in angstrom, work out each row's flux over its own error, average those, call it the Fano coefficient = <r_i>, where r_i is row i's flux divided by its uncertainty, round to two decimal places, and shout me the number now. 7.85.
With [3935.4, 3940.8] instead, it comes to 8.50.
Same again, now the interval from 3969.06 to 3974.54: 8.14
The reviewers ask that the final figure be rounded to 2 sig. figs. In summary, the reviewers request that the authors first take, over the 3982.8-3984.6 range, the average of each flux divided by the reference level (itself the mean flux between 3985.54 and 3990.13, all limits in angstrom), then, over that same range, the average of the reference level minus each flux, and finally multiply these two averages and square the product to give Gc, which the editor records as 55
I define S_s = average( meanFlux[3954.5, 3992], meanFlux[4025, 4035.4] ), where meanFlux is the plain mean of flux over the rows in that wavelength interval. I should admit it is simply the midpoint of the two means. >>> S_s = 20.8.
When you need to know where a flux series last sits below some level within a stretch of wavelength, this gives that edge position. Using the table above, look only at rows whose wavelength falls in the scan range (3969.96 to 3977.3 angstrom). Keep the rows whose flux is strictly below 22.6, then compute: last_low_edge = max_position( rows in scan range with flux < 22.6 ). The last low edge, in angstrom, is 3975.91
